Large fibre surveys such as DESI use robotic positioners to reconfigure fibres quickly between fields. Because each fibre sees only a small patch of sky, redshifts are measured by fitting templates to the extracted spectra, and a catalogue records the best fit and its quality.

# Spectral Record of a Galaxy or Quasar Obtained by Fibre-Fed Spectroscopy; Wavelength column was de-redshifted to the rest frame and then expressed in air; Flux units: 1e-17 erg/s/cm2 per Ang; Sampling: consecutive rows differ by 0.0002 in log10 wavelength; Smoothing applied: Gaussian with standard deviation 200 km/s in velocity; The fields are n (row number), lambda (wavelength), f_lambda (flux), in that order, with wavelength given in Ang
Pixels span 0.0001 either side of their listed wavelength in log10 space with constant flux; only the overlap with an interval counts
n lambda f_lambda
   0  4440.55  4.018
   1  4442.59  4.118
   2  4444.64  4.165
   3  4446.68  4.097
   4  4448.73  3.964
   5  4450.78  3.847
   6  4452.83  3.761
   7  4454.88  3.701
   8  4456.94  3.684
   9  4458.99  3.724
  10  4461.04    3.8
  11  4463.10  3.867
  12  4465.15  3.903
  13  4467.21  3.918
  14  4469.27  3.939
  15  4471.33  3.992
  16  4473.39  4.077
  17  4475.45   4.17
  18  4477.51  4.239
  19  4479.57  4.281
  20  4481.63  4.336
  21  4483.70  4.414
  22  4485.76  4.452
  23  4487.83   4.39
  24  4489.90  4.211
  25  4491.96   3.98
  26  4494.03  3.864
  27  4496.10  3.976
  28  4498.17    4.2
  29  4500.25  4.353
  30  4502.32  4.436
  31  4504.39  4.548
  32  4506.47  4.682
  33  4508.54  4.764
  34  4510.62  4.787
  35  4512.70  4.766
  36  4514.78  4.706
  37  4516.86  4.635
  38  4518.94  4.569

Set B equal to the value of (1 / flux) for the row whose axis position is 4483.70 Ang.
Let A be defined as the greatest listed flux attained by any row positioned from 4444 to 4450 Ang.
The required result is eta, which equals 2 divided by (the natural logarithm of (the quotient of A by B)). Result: 0.687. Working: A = 4.165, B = 0.227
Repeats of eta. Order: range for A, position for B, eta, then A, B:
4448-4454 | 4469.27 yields 0.728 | 3.964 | 0.254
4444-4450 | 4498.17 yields 0.699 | 4.165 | 0.238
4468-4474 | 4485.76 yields 0.690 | 4.077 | 0.225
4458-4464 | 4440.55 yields 0.729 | 3.867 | 0.249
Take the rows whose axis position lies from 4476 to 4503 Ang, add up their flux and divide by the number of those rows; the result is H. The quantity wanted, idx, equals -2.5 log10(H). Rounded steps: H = 4.2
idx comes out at -1.57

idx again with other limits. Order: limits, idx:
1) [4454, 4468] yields -1.45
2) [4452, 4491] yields -1.52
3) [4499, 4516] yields -1.66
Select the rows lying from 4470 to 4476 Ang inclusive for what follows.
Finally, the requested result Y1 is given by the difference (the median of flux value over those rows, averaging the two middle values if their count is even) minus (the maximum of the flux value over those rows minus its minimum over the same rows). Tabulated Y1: 3.9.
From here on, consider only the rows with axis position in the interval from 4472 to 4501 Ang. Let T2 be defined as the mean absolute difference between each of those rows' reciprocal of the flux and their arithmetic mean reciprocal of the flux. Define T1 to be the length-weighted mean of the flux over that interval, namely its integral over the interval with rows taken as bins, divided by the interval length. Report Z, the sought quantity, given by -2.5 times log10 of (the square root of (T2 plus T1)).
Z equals -0.78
